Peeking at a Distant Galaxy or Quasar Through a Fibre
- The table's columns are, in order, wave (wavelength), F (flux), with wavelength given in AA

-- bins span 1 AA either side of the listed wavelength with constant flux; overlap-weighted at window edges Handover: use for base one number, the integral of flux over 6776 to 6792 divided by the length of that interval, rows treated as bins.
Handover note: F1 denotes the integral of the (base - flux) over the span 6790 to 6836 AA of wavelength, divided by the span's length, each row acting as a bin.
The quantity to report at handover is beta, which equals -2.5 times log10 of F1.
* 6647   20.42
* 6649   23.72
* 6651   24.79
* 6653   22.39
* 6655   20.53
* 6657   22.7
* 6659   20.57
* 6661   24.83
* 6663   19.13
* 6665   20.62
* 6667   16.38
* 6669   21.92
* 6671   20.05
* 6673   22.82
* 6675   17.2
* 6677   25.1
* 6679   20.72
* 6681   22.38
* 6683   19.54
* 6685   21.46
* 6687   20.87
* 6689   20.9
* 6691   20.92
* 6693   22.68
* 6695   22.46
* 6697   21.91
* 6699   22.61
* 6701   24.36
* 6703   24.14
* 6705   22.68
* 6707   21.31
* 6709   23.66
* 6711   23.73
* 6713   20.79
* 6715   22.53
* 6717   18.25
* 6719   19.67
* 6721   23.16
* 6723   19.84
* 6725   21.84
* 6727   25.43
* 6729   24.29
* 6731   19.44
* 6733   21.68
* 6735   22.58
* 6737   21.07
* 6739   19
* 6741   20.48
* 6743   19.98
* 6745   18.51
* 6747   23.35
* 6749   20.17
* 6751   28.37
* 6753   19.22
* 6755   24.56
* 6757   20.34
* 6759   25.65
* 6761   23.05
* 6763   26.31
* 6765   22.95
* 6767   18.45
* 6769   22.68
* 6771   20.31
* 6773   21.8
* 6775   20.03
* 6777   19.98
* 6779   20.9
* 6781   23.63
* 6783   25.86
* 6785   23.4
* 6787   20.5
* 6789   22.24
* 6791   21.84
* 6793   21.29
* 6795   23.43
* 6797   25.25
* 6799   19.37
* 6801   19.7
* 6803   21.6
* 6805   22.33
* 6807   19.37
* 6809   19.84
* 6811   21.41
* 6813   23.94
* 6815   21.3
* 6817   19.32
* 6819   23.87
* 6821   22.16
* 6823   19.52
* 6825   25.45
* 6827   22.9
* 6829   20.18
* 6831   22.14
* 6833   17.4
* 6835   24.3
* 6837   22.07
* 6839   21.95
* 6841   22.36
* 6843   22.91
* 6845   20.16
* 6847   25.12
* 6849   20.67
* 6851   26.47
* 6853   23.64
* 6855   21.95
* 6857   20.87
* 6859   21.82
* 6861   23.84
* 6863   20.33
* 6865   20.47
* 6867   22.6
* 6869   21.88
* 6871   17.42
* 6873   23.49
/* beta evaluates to 0.5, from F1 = 0.6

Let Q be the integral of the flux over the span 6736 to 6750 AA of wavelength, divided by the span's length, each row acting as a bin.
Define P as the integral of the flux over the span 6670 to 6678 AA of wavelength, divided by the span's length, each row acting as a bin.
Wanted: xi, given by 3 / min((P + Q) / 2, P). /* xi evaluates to 0.144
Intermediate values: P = 21.3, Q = 20.4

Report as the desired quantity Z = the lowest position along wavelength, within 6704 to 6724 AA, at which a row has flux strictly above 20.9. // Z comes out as 6705 AA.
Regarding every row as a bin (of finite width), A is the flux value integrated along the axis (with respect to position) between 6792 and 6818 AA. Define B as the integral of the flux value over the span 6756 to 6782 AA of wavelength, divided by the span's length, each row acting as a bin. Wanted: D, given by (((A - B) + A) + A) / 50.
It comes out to 32.9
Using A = 556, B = 22.0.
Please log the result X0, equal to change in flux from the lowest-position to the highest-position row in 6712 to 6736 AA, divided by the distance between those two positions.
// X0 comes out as 0.08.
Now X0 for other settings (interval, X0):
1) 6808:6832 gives 0.10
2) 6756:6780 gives 0.03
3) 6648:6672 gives -0.17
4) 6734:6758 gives -0.10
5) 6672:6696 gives -0.02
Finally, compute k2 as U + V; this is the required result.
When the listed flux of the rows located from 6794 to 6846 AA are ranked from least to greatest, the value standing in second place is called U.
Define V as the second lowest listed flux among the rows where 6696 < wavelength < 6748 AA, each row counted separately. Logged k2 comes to 37.8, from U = 19.32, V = 18.51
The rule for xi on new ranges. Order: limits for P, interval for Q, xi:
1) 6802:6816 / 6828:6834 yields 0.145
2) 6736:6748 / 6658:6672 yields 0.147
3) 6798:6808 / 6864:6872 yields 0.147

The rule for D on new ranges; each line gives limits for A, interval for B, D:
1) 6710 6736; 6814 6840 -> 33.6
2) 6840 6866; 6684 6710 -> 34.4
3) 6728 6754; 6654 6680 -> 33.0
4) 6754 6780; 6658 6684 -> 34.0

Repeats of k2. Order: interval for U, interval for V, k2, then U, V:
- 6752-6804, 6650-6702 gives 36.4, 19.22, 17.2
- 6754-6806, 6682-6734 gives 38.8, 19.37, 19.44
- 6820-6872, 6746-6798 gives 36.6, 17.42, 19.22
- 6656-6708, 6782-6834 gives 36.5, 17.2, 19.32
